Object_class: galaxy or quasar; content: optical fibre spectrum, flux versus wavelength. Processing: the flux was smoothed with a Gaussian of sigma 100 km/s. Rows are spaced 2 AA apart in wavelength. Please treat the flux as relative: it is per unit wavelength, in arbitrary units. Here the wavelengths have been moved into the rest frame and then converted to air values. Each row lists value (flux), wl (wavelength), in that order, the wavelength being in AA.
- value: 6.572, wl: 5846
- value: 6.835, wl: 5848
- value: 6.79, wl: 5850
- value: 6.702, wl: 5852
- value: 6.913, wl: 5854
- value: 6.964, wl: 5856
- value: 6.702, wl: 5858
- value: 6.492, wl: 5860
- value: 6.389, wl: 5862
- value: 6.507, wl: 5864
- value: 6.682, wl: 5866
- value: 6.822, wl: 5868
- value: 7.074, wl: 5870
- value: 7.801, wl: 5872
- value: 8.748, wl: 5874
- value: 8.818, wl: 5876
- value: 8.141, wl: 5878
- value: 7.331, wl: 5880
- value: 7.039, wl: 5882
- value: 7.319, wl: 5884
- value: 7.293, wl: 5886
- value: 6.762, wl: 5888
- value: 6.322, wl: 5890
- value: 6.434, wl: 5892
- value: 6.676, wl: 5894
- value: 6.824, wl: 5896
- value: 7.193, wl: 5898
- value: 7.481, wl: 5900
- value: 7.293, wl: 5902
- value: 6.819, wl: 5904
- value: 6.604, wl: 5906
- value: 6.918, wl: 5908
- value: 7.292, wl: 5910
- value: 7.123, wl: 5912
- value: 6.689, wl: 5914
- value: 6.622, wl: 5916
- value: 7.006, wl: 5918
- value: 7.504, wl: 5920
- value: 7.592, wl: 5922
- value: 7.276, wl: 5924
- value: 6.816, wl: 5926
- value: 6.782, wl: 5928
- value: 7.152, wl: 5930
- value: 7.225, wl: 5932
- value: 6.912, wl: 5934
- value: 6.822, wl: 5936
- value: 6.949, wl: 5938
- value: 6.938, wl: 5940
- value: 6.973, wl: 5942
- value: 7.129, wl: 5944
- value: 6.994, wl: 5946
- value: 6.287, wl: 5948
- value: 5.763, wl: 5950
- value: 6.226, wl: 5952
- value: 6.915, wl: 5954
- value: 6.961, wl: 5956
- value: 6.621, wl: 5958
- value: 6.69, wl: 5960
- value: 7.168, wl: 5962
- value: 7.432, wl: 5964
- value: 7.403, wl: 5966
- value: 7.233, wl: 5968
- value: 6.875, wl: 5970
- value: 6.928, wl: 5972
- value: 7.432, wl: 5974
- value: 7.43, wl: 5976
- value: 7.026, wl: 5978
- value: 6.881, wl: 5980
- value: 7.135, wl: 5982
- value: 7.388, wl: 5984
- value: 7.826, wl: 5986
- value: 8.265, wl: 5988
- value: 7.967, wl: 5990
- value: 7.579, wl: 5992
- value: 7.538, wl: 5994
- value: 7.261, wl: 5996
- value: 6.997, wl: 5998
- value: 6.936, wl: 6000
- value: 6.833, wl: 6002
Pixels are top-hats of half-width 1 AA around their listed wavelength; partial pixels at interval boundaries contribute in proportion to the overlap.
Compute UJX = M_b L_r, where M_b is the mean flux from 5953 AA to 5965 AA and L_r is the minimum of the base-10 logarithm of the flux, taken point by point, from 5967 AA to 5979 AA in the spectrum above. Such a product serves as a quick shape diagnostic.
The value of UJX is 5.83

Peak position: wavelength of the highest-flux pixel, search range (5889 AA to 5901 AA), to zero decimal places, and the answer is 5900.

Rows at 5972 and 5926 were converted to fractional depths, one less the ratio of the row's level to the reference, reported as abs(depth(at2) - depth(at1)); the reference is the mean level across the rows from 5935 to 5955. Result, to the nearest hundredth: 0.02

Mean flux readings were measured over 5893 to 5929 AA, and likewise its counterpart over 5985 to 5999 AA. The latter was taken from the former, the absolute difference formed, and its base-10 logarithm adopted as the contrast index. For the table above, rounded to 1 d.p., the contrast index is -0.2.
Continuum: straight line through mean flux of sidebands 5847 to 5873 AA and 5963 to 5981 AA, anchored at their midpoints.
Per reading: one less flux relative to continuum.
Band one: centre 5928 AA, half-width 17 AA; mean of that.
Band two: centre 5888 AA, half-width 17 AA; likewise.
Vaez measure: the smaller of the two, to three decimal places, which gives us -0.058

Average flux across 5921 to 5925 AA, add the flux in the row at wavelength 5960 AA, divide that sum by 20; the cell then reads 0.706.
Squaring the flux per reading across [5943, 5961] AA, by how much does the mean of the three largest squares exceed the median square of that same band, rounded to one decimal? 4.6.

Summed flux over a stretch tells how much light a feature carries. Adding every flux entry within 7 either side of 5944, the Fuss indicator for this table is 47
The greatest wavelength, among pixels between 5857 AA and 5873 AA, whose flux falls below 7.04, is 5868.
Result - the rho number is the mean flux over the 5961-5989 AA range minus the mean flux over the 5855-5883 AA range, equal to 0.1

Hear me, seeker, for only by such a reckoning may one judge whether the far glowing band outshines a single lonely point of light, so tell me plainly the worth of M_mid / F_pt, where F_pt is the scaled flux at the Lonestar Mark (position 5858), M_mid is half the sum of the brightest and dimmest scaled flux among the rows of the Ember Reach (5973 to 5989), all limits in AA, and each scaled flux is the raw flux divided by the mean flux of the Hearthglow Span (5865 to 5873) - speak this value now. 1.13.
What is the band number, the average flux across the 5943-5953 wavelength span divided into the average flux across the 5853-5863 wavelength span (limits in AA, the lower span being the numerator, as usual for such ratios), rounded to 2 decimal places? 1.03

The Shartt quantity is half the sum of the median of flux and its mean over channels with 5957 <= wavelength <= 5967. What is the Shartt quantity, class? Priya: 7.1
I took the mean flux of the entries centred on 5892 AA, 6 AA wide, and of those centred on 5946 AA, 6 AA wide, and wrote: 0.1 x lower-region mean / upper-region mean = 0.095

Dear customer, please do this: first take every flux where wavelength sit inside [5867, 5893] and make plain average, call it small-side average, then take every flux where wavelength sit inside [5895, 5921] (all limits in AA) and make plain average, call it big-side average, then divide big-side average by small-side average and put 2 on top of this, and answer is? 2.95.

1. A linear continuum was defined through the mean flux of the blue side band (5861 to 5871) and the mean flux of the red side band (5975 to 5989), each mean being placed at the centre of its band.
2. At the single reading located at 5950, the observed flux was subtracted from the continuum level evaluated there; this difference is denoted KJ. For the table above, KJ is 1.5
